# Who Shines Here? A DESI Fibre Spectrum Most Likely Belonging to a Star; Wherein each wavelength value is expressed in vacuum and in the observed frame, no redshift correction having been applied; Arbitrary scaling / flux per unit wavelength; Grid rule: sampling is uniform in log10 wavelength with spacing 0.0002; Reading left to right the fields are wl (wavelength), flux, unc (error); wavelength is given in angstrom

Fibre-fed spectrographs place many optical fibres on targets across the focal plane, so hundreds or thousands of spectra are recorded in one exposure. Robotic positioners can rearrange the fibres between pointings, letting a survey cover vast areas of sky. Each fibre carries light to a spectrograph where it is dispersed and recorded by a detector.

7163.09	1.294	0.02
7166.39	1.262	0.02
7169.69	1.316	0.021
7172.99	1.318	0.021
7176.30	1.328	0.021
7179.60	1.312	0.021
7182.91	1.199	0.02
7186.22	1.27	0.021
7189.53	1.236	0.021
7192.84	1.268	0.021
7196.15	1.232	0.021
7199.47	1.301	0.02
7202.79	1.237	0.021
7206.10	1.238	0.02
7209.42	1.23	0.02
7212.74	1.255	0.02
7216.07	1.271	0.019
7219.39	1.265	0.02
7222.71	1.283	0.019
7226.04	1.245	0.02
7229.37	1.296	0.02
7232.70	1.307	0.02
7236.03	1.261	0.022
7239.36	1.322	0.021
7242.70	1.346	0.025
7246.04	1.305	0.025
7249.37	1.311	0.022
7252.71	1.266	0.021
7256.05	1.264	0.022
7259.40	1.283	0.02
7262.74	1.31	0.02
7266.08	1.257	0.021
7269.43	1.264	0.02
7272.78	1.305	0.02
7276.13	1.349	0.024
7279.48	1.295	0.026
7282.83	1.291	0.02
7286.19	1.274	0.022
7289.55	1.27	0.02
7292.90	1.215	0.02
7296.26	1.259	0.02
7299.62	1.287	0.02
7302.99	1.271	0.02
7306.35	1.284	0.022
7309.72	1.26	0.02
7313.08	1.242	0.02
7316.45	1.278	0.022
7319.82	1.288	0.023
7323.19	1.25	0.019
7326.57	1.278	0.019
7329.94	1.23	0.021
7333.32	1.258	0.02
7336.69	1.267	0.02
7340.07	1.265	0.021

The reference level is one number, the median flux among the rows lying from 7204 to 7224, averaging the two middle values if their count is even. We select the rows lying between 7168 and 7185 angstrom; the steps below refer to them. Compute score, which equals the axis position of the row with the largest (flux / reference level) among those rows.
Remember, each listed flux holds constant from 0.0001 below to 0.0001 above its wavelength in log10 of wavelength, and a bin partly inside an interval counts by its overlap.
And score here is 7176.30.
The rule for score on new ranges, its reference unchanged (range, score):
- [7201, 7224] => 7222.71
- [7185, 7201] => 7199.47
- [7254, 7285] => 7276.13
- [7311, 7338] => 7319.82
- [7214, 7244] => 7242.70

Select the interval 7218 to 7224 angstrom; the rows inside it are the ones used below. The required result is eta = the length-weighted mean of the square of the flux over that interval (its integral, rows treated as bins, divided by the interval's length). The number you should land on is 1.62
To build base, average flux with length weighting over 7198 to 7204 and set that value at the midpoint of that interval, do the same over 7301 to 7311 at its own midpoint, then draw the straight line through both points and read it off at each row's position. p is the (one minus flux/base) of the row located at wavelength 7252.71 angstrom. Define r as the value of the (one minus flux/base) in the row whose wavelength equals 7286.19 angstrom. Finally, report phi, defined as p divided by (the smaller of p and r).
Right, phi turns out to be -2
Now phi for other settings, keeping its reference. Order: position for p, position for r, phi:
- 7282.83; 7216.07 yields 1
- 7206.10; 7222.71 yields -2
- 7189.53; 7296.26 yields 3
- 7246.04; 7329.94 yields 1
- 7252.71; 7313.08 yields 1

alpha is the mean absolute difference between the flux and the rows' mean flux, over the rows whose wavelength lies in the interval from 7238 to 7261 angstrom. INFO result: 0.024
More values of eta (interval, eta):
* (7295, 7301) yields 1.62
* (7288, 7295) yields 1.55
